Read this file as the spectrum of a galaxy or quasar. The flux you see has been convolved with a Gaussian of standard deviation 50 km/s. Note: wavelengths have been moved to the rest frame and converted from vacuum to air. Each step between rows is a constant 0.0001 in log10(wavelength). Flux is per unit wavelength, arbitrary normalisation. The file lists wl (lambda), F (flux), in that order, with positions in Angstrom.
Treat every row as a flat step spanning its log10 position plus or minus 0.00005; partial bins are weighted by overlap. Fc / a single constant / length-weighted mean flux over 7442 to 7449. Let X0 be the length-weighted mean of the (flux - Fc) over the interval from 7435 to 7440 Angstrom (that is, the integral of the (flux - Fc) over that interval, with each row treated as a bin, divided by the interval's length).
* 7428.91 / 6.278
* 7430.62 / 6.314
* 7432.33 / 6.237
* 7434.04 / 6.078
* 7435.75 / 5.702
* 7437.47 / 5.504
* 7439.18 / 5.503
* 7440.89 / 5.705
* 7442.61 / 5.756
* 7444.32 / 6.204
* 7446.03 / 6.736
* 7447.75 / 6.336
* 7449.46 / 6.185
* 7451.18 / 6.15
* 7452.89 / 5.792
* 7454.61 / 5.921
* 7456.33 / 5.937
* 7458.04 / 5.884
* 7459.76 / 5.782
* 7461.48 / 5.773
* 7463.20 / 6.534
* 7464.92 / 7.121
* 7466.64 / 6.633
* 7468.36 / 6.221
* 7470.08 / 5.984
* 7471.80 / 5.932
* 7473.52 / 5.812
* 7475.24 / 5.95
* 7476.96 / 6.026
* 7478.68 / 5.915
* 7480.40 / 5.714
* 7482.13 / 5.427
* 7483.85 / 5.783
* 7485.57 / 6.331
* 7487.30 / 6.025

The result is -0.71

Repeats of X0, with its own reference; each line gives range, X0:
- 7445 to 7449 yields 0.21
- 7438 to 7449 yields -0.25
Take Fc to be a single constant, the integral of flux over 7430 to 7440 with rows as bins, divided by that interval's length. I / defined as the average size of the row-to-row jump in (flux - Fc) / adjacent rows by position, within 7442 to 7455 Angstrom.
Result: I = 0.29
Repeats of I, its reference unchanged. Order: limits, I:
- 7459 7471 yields 0.42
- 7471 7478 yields 0.11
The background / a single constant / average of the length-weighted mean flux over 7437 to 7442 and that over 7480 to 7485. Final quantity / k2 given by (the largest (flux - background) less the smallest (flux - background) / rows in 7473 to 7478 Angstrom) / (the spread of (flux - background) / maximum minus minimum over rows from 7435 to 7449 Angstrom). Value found 0.2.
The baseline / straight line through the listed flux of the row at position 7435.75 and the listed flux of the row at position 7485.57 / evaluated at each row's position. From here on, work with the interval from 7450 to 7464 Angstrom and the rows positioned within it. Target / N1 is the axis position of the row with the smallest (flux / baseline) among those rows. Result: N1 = 7461.48 Angstrom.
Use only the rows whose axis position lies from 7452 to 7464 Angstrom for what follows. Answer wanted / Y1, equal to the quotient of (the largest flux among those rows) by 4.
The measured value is 1.63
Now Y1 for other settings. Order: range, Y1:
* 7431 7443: 1.56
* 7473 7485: 1.51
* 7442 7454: 1.68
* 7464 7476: 1.78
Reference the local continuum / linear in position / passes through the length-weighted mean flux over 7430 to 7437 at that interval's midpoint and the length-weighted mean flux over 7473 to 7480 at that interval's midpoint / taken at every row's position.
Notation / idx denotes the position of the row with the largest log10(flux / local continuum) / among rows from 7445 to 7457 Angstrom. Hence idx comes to 7446.03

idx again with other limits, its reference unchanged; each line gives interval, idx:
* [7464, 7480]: 7464.92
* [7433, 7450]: 7446.03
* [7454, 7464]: 7463.20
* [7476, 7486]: 7485.57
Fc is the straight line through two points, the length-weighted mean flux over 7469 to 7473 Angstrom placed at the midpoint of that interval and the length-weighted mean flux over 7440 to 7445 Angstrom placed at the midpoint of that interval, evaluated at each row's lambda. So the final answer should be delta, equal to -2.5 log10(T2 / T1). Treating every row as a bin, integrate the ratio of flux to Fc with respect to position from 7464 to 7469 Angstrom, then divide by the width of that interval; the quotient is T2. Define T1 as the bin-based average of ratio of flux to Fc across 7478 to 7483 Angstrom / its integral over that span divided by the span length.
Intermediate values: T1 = 0.95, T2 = 1.12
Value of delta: -0.18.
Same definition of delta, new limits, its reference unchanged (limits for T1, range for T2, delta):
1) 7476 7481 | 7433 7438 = 0.00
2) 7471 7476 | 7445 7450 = -0.11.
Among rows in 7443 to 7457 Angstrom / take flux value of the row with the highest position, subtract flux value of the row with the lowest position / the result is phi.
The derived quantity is -0.3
